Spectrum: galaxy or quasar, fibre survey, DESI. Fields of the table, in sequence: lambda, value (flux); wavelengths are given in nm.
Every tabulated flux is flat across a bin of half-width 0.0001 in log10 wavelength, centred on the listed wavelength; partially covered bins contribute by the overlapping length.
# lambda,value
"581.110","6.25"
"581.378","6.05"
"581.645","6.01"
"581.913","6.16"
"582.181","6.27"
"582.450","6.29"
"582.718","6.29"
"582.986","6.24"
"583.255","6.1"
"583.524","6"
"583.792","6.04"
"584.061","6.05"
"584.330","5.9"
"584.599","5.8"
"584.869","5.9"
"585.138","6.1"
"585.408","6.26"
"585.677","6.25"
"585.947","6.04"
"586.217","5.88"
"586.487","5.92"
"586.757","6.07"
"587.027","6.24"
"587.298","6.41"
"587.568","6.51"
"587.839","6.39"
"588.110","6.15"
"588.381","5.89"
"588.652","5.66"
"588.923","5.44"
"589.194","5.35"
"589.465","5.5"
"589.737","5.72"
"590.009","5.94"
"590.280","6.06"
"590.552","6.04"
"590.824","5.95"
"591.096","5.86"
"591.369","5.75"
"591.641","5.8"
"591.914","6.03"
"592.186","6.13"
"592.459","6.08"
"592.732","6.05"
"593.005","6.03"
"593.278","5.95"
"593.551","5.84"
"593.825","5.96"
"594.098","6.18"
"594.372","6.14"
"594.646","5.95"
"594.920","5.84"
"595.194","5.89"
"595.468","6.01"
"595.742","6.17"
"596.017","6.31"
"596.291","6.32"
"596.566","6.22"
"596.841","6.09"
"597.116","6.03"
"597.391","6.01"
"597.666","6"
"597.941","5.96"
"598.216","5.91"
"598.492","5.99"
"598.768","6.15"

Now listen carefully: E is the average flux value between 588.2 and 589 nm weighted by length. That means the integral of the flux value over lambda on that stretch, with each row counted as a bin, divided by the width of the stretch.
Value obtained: 5.71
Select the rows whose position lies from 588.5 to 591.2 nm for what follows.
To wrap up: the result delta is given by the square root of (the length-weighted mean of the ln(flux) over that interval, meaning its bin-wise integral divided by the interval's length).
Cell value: 1.32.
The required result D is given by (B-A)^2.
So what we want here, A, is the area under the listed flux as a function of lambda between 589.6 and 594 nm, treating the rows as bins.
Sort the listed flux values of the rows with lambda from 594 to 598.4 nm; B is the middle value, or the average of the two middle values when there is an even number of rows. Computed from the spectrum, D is 407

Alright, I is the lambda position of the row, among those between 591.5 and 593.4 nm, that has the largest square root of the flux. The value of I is 592.186 nm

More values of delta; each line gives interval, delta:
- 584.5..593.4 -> 1.34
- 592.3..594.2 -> 1.34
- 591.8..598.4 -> 1.34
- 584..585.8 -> 1.34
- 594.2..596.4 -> 1.34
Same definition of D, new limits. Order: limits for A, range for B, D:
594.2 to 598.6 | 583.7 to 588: 423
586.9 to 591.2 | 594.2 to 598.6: 382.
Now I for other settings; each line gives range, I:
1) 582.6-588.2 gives 587.568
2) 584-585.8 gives 585.408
